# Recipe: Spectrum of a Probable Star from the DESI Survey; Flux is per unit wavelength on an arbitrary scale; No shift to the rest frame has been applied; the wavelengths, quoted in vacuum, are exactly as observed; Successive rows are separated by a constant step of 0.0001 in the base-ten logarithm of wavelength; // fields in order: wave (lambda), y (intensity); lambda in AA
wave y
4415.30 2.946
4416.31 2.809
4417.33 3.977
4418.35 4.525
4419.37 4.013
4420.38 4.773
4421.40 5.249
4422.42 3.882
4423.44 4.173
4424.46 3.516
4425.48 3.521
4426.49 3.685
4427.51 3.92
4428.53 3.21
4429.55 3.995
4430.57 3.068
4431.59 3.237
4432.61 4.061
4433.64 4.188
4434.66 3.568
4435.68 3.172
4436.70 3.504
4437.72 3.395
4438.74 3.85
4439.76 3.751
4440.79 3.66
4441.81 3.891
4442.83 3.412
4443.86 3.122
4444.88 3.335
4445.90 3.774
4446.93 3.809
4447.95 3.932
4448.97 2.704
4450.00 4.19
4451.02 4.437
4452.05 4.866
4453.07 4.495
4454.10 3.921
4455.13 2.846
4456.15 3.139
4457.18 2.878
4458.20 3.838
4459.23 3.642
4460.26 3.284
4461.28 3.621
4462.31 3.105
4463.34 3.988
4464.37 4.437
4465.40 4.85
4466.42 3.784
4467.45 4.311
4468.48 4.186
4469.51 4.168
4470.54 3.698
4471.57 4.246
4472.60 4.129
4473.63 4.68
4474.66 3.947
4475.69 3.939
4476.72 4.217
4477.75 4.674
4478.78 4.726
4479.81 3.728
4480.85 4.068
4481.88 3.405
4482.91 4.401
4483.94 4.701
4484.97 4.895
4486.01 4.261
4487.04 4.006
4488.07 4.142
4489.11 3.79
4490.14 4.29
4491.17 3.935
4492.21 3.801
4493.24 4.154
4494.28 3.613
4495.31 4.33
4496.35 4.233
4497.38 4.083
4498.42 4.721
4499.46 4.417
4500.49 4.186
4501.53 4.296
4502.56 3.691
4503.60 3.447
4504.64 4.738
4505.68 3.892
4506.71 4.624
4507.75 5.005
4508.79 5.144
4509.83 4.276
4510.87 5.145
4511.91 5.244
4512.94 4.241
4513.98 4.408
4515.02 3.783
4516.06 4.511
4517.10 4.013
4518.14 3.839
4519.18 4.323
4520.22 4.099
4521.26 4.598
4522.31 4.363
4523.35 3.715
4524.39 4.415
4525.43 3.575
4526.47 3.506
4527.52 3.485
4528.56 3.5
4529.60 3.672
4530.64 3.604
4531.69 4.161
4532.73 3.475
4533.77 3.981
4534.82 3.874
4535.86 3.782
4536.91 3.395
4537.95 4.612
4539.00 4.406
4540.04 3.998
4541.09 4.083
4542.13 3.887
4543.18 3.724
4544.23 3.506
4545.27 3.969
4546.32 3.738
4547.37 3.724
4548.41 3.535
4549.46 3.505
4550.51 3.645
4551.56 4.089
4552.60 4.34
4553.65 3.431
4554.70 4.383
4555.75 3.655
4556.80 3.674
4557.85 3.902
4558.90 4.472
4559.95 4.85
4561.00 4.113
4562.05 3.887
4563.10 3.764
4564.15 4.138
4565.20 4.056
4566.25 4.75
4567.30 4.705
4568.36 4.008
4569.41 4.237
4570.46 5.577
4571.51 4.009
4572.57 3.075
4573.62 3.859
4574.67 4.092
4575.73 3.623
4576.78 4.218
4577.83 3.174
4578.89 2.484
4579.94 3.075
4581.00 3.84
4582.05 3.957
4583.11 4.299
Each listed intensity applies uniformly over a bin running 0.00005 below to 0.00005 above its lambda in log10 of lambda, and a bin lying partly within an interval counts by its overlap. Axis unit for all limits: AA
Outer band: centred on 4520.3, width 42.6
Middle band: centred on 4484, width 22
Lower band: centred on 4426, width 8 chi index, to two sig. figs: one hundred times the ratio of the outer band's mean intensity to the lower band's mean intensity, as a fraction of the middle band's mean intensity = 27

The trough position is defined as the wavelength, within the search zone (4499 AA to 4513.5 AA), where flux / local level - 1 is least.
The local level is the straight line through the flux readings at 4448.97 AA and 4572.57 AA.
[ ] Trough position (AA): 4503.60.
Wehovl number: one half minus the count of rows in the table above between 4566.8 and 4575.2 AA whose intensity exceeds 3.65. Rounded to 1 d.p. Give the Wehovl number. -6.5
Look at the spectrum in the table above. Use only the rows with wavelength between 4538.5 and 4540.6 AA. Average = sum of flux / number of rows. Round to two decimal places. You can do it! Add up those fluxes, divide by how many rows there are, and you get 4.20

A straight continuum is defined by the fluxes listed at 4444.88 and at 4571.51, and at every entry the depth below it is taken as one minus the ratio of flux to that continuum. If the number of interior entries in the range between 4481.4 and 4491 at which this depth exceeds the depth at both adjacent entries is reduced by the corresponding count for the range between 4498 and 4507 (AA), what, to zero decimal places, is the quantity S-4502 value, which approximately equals -1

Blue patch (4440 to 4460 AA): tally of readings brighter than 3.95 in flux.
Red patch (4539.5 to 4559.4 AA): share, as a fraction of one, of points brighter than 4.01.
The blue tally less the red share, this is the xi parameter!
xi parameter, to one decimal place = 3.7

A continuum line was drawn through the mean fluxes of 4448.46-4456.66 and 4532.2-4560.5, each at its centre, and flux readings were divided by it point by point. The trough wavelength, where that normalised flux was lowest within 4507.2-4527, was 4526.47 AA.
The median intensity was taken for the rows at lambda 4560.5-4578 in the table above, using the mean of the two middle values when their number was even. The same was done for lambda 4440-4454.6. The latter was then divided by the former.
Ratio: 0.95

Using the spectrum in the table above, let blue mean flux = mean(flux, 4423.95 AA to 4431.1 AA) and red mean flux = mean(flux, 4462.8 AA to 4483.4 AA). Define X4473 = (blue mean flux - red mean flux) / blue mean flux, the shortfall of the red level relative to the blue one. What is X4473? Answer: -0.17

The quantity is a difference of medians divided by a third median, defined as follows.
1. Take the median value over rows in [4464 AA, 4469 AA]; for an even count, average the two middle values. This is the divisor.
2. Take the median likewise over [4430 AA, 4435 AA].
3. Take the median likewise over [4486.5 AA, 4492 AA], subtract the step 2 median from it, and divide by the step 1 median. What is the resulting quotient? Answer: 0.10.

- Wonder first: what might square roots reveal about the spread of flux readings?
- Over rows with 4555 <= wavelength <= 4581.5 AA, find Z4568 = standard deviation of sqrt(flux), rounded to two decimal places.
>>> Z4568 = 0.16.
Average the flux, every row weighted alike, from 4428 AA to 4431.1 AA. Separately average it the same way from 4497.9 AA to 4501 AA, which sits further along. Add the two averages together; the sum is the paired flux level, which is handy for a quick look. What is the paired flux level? 7.87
